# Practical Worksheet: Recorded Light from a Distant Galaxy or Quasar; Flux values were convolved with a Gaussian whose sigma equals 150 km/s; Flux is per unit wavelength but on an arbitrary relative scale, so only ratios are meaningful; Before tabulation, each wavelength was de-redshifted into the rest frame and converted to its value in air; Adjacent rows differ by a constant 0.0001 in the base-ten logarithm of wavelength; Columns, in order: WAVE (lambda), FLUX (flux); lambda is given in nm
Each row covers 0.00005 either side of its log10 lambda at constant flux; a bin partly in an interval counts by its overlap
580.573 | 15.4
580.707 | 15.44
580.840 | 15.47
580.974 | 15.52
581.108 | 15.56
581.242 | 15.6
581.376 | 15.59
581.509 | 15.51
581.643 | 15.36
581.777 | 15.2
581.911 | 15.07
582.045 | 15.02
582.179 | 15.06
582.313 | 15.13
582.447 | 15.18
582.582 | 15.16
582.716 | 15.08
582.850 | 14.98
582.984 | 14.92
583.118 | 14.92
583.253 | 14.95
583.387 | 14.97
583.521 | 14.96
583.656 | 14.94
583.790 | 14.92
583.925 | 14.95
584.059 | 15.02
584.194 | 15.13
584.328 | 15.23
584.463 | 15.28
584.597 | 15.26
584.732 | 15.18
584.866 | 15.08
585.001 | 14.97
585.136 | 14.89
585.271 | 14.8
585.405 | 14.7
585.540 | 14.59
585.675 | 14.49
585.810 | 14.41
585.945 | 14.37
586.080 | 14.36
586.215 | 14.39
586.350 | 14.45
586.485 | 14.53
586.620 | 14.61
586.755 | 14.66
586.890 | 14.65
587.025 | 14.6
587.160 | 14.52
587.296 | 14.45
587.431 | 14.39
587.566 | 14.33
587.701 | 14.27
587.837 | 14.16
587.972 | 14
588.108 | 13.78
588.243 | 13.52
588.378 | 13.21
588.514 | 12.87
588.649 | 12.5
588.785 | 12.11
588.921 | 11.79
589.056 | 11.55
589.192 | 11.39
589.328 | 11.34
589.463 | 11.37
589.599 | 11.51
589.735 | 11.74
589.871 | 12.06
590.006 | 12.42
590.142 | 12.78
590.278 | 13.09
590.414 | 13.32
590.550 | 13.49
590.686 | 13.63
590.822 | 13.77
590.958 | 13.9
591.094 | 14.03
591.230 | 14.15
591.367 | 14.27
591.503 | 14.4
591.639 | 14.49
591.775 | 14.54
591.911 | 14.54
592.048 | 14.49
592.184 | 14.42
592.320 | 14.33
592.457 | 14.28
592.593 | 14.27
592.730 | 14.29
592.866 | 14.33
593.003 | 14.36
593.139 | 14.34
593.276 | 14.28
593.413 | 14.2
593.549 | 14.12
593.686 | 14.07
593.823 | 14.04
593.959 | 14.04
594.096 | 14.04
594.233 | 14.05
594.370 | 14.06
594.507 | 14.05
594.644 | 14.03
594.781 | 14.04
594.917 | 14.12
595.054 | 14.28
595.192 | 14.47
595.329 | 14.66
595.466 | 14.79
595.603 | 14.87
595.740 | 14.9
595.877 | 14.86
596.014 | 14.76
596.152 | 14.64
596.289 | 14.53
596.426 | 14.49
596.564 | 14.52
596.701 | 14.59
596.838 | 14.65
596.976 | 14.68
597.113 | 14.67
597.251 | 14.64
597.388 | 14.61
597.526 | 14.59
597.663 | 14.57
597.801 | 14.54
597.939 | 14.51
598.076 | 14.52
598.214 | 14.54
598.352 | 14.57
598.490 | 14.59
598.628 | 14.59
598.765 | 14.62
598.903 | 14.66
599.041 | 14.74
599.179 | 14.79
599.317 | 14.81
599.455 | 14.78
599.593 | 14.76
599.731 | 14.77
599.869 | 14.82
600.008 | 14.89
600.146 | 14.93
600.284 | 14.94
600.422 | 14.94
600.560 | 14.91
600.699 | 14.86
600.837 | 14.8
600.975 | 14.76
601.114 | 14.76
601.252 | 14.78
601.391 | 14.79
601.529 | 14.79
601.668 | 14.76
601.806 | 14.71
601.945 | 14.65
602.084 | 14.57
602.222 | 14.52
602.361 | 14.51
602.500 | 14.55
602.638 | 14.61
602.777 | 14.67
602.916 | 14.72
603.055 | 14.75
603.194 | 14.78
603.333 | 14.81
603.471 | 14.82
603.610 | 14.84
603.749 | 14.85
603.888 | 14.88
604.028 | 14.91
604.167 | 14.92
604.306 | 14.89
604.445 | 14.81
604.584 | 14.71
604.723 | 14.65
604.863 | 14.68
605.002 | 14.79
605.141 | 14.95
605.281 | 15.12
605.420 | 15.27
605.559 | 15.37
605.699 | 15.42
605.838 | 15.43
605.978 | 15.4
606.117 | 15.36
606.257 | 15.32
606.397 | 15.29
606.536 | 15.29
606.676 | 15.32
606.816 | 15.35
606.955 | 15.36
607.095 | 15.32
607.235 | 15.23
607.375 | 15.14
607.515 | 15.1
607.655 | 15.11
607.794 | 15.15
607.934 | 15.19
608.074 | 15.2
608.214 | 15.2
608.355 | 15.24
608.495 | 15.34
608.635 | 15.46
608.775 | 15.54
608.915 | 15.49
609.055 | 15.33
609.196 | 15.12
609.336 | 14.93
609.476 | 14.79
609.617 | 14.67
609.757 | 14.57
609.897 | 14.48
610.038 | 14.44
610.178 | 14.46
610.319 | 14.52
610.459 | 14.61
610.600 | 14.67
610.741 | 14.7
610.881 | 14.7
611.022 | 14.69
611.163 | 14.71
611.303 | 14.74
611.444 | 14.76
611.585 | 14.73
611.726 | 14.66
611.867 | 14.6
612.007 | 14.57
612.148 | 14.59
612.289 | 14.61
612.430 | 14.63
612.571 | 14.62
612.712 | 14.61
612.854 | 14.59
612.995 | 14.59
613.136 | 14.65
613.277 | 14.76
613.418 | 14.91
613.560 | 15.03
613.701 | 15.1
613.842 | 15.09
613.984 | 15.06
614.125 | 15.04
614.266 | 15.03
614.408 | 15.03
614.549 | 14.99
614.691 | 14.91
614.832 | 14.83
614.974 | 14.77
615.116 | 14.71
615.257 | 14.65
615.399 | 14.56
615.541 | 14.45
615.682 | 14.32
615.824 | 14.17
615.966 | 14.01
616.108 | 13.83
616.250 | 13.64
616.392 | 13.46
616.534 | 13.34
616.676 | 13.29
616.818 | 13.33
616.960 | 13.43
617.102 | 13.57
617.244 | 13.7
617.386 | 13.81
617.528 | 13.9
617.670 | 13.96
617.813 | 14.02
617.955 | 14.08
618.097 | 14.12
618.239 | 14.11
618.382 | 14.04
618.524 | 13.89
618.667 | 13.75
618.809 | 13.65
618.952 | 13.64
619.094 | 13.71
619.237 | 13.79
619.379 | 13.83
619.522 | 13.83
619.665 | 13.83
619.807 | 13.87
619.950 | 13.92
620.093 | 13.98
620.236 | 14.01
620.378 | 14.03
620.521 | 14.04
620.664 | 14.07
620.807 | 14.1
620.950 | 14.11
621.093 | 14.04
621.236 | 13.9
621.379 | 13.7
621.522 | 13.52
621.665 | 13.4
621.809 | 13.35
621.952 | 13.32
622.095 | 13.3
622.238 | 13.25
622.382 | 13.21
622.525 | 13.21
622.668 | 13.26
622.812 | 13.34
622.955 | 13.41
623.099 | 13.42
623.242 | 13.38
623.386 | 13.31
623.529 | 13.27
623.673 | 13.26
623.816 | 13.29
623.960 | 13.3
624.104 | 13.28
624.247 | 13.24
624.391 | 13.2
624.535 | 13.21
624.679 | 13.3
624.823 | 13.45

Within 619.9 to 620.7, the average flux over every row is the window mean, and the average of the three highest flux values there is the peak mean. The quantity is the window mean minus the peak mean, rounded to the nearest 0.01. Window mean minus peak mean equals -0.04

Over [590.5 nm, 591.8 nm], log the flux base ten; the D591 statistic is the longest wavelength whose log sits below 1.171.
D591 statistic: 591.775 nm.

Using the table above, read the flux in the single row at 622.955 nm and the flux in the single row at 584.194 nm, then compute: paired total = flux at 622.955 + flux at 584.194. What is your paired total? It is 28.5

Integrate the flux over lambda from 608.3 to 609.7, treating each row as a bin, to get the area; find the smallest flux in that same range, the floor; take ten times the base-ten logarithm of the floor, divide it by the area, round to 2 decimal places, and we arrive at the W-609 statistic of 0.55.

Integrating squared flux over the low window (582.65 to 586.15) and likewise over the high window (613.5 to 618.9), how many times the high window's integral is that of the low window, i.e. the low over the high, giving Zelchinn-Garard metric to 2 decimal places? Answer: 0.71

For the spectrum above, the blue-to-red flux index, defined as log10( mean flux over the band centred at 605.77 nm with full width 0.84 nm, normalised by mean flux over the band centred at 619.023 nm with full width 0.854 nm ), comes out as 0.049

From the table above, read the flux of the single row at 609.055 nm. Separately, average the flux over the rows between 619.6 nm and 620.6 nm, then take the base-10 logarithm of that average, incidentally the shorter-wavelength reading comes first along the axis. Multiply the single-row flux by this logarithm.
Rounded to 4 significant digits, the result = 17.55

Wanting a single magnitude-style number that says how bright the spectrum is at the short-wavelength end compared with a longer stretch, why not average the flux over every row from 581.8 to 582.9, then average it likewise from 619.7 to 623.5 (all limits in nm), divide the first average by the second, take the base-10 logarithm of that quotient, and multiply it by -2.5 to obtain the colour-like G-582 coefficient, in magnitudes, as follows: -0.11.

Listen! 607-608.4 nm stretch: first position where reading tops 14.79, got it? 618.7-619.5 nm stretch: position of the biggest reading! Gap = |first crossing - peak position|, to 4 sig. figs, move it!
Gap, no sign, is 12.28 nm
